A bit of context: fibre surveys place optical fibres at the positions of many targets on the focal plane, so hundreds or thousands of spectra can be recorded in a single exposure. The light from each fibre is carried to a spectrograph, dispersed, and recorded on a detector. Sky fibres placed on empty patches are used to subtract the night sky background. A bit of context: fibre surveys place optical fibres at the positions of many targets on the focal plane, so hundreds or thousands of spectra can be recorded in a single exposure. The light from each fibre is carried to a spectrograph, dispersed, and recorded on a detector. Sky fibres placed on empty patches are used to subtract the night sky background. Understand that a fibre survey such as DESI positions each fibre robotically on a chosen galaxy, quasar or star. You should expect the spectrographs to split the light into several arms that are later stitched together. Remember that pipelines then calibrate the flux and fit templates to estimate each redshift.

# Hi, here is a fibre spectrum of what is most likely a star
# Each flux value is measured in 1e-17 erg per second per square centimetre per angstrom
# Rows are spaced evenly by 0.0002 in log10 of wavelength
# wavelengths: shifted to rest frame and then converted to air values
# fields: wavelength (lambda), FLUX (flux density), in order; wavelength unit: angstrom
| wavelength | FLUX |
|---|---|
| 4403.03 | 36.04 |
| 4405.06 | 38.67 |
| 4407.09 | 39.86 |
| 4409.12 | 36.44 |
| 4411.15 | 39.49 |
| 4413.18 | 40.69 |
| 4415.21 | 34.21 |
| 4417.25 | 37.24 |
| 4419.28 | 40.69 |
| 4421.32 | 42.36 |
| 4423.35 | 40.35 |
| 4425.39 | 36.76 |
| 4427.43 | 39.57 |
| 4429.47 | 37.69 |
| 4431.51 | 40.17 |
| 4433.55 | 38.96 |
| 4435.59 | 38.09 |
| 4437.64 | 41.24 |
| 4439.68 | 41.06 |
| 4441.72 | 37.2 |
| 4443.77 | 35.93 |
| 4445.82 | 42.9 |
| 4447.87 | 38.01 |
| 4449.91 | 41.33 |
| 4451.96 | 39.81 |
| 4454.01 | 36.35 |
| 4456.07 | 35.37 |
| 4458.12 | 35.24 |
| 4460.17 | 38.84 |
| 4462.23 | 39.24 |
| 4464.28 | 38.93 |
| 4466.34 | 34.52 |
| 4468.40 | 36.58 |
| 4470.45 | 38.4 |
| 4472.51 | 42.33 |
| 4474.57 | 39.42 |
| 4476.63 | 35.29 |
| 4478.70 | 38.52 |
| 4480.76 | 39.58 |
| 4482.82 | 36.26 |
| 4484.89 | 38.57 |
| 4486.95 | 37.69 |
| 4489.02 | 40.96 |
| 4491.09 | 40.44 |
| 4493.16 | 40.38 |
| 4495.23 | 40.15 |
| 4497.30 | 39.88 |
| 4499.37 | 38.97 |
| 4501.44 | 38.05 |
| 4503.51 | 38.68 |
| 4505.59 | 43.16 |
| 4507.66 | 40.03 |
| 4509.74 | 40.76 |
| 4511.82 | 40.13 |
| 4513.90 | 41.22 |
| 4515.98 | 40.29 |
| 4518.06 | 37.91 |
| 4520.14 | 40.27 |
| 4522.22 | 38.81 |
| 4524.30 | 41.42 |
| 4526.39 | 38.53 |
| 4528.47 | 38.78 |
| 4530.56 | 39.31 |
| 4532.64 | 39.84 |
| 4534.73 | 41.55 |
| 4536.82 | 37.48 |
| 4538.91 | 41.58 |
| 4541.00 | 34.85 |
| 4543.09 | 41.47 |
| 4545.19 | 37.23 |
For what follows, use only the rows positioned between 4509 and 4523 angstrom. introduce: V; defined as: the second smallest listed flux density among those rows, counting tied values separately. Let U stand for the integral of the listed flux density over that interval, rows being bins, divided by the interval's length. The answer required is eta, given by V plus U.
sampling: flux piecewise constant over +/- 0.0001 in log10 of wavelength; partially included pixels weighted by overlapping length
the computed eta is 79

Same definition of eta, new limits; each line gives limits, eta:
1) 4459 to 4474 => 75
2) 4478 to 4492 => 77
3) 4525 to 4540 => 78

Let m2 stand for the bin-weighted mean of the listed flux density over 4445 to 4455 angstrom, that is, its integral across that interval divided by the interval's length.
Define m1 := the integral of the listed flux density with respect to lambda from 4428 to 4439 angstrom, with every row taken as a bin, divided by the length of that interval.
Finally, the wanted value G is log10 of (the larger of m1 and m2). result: 1.60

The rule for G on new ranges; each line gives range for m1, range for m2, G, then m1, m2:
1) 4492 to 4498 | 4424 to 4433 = 1.60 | 40.2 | 38.6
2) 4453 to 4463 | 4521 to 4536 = 1.60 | 36.9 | 39.7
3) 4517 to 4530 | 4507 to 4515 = 1.61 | 39.3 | 40.5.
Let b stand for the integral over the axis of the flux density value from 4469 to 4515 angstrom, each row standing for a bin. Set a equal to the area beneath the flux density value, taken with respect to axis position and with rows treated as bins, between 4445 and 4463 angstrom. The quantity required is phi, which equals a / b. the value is 0.4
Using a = 693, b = 1816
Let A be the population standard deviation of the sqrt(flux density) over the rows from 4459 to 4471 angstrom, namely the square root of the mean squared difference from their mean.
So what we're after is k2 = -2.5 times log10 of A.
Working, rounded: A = 0.139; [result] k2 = 2.1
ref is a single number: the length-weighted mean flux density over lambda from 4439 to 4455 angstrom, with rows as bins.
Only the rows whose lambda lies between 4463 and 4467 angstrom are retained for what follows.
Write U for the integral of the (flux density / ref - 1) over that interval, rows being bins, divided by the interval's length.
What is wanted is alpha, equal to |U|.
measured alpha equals 0.050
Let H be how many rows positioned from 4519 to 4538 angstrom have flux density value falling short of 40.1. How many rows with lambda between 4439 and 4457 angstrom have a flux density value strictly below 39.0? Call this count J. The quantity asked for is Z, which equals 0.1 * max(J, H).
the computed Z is 0.60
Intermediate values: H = 6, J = 5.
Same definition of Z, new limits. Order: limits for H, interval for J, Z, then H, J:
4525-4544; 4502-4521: 0.60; 6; 2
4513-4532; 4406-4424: 0.50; 5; 3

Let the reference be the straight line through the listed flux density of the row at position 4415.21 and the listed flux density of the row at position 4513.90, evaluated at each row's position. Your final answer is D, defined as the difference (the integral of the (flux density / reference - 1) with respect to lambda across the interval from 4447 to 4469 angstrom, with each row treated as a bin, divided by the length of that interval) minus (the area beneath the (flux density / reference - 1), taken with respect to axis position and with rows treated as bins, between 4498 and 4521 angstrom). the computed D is 0.5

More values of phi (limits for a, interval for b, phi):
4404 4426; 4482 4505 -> 0.9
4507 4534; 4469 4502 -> 0.8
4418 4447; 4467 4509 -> 0.7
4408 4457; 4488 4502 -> 3.4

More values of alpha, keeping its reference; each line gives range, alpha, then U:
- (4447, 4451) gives 0.018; 0.018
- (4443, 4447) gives 0.014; 0.014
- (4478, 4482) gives 0.003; -0.003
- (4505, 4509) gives 0.059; 0.059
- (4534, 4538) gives 0.010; 0.010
